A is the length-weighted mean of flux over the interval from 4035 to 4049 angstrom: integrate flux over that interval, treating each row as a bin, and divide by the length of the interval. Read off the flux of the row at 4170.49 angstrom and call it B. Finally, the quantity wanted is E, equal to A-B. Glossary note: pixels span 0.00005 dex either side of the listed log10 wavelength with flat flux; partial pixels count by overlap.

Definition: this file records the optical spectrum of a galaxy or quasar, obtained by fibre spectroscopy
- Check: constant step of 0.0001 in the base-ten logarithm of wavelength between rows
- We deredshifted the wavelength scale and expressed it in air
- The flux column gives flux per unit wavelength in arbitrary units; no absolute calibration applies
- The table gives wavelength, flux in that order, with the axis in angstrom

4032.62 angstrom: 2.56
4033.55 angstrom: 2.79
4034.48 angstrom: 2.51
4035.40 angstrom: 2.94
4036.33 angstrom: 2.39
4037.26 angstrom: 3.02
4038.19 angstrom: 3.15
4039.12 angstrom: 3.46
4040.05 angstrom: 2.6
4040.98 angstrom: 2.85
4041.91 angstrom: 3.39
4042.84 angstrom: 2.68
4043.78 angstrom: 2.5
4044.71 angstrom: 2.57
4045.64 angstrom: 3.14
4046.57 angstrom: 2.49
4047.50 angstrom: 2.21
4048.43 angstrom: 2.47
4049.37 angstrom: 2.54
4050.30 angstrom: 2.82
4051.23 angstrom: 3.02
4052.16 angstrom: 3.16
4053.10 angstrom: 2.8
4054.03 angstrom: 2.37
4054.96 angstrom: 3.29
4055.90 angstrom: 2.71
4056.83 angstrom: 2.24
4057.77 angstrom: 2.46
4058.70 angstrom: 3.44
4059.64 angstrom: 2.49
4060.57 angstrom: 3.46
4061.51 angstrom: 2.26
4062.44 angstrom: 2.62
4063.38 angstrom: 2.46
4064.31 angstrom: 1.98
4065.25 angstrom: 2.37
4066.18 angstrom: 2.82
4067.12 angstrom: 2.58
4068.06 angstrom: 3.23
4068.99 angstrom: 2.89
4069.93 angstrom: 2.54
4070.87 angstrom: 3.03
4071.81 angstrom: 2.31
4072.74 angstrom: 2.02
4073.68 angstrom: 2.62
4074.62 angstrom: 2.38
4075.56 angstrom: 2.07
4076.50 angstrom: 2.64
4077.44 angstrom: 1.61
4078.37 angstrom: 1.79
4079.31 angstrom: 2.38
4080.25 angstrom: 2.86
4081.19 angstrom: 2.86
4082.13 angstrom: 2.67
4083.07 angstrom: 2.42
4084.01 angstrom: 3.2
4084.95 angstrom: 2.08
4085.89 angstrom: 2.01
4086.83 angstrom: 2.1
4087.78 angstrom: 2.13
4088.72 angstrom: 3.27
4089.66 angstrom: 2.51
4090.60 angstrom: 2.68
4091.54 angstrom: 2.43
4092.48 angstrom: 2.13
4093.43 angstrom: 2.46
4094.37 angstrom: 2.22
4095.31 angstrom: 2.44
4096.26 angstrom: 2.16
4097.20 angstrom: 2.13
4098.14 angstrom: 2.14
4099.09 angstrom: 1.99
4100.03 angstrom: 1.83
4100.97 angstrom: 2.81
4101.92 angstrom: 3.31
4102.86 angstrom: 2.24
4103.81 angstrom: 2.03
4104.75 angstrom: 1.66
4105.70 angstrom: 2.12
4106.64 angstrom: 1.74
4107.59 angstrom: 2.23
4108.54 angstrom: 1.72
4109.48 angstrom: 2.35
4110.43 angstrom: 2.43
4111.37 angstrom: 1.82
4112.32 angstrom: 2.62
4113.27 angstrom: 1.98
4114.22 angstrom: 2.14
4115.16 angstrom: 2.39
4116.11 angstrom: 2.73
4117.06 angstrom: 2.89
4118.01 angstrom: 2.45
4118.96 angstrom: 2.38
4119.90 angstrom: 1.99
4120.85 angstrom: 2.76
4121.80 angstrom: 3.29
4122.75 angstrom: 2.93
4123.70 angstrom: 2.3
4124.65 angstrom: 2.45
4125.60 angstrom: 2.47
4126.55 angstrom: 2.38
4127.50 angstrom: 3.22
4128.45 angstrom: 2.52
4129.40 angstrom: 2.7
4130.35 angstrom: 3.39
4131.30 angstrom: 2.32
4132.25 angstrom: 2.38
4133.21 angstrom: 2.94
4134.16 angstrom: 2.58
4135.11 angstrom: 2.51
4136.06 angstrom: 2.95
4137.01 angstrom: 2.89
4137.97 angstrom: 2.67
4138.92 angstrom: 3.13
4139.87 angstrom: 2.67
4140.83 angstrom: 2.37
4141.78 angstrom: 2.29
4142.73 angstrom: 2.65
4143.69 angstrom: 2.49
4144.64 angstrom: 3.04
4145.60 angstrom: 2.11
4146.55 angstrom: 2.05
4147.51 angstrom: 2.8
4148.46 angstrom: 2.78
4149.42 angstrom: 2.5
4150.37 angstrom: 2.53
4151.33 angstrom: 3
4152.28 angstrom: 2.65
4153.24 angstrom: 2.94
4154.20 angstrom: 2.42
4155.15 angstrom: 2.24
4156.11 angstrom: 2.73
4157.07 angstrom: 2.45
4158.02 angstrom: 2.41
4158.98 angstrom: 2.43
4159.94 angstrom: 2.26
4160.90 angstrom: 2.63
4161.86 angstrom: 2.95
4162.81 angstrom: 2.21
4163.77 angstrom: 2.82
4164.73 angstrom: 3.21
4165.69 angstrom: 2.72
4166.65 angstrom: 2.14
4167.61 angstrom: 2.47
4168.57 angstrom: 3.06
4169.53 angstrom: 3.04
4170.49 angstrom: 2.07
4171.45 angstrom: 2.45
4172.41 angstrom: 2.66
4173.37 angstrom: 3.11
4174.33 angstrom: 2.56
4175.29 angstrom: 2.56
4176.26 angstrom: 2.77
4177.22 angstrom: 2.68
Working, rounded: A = 2.79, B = 2.07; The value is 0.72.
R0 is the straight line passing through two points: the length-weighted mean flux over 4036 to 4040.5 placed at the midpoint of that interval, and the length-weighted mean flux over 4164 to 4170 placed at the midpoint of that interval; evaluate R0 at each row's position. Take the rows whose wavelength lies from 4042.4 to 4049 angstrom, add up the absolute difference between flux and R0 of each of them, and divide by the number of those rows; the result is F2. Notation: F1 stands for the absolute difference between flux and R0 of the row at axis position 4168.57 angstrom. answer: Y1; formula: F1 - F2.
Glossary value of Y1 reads -0.12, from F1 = 0.29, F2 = 0.41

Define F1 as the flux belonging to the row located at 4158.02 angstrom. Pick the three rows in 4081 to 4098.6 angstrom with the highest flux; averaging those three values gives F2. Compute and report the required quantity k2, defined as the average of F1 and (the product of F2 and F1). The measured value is 5.0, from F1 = 2.41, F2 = 3.1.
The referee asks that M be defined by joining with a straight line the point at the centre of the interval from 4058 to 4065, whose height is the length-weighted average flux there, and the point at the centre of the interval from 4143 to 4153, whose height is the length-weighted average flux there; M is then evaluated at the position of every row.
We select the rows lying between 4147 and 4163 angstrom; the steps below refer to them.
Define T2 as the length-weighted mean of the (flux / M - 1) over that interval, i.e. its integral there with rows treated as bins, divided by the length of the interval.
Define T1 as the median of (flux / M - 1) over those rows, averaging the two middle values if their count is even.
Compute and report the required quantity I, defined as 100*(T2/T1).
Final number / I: 13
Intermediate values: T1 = -0.028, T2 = -0.004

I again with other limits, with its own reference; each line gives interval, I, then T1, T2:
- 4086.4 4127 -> 99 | -0.105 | -0.104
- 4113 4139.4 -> -34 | -0.024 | 0.008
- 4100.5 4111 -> 99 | -0.152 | -0.150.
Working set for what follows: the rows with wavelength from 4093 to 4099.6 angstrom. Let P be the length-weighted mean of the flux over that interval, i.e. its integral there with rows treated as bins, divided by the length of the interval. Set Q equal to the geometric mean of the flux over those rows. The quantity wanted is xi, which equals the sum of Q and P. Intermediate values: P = 2.22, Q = 2.21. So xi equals 4.43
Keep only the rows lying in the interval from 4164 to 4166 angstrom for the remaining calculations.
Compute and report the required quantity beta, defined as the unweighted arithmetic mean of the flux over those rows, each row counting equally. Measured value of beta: 3.0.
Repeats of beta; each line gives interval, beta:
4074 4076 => 2.2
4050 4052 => 2.9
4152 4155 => 2.7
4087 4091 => 2.6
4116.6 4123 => 2.7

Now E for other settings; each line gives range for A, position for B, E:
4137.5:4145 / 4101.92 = -0.65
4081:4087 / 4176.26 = -0.29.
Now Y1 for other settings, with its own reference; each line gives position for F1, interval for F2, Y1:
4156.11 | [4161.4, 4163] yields -0.31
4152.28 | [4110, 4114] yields -0.49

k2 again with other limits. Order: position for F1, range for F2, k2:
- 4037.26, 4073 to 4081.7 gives 5.7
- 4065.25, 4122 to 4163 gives 5.0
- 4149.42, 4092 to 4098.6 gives 4.2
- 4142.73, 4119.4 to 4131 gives 5.7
